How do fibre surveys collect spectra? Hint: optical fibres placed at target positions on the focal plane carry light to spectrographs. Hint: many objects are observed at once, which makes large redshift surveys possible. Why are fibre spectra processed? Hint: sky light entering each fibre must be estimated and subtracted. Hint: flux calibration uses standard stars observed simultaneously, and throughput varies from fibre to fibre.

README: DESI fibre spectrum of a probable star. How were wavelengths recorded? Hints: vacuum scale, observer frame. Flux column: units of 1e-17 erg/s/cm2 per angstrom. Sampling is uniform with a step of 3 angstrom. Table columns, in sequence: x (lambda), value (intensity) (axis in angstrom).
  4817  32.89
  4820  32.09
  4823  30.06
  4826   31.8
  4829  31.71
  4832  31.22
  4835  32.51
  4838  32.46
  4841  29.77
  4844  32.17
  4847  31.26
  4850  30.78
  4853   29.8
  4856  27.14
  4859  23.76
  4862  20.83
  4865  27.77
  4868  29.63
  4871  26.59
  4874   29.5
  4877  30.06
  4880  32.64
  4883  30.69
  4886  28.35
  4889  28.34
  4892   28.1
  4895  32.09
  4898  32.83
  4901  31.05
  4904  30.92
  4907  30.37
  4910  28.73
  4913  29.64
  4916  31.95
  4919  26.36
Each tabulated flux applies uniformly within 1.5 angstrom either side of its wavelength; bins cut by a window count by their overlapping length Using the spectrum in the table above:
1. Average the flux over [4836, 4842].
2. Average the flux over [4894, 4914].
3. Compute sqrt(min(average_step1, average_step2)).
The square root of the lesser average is 5.55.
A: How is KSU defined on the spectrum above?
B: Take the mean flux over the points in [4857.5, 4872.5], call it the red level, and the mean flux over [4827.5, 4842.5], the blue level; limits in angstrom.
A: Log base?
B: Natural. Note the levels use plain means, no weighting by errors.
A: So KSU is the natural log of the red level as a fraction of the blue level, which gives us -0.20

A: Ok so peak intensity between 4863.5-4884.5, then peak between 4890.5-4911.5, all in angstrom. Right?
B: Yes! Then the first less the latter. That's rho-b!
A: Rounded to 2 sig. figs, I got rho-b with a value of -0.19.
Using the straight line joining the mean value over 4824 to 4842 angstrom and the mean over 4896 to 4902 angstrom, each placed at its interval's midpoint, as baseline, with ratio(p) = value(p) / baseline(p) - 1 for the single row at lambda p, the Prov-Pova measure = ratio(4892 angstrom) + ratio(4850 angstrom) -0.15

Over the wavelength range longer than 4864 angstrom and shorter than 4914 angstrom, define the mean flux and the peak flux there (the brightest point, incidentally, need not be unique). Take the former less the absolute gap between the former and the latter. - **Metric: 26.9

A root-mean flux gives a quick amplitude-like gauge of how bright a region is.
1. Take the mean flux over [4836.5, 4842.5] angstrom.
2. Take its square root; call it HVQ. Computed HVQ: 5.58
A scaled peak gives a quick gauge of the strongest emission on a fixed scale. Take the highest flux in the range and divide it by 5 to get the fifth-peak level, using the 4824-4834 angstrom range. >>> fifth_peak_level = 6.36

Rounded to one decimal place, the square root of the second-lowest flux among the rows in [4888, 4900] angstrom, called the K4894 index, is 5.3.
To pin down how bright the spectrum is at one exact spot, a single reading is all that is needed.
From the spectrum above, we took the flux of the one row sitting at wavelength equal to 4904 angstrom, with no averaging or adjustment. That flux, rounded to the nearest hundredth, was 30.92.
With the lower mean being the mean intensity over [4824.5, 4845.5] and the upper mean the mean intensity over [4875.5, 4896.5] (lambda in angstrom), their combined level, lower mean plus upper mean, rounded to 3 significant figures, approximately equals 61.7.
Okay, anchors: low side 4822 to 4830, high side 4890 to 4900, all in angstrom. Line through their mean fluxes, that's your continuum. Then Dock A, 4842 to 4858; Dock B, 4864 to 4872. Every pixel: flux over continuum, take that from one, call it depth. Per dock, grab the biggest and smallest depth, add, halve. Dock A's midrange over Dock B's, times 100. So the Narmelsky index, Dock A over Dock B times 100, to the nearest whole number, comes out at 50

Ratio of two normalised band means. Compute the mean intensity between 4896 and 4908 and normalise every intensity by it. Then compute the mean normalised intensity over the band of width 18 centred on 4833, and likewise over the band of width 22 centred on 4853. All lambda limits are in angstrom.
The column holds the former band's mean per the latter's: 1.13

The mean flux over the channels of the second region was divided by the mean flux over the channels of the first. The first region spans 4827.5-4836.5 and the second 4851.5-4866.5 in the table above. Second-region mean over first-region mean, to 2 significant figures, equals 0.81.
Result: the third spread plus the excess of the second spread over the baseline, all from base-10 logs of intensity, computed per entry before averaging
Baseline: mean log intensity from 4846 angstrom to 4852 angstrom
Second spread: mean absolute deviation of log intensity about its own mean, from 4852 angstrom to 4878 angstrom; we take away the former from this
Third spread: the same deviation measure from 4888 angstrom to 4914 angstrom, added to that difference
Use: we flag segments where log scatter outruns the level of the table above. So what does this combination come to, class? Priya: -1.43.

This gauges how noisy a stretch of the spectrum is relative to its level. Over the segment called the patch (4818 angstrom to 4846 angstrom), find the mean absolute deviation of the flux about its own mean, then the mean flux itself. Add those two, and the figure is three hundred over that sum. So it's 9.28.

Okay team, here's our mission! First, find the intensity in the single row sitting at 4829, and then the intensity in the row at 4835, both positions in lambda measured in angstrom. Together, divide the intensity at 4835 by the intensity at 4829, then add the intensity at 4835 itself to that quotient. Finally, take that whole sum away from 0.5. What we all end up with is -33.0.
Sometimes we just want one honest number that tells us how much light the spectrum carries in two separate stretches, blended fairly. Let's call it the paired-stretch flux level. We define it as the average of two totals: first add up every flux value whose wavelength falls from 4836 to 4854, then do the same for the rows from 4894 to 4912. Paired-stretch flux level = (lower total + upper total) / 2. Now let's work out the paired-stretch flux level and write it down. 186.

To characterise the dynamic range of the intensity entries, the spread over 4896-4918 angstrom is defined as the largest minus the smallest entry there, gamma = 4.1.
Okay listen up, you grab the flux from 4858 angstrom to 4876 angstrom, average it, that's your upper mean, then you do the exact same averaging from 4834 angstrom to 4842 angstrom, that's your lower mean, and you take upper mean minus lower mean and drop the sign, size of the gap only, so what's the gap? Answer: 5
